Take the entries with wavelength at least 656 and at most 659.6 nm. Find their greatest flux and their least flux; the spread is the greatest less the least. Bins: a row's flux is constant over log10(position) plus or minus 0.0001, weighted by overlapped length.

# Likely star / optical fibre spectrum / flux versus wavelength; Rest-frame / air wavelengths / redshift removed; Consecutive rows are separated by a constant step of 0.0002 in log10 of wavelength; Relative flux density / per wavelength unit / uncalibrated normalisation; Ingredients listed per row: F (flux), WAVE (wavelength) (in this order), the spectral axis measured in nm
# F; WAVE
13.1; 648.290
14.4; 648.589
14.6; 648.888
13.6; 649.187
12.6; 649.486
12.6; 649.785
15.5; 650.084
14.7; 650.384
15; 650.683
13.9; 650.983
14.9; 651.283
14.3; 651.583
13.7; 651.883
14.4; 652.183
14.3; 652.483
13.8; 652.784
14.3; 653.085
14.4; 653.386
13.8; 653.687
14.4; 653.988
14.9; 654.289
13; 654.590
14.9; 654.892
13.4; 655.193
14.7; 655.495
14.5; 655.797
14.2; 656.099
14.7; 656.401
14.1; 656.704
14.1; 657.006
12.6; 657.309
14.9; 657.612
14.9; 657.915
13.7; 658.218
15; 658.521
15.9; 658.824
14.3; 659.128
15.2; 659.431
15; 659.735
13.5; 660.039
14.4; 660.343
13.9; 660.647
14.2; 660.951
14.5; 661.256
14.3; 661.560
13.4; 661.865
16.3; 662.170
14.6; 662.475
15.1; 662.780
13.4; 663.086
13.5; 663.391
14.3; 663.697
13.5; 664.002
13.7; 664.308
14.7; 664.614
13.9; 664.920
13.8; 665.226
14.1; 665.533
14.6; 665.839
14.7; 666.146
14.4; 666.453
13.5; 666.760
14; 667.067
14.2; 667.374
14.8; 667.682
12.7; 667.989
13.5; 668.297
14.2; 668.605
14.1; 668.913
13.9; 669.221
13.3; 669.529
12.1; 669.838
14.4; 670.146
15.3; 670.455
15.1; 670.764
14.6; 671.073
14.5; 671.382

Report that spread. 3.3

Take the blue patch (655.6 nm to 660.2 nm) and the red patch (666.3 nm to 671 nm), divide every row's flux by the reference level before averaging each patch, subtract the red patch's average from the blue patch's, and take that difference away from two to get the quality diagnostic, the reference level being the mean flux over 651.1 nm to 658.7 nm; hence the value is 1.97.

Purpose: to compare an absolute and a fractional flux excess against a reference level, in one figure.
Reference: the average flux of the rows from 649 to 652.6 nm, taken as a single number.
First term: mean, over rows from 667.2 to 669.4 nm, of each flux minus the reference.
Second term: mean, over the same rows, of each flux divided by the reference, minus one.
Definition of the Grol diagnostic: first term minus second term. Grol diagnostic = -0.2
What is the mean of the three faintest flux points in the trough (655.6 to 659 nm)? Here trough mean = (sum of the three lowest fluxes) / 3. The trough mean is 13.5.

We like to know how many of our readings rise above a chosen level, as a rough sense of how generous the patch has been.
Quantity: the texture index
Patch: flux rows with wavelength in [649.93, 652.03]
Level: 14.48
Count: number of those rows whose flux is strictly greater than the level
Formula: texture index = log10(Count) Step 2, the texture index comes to 0.60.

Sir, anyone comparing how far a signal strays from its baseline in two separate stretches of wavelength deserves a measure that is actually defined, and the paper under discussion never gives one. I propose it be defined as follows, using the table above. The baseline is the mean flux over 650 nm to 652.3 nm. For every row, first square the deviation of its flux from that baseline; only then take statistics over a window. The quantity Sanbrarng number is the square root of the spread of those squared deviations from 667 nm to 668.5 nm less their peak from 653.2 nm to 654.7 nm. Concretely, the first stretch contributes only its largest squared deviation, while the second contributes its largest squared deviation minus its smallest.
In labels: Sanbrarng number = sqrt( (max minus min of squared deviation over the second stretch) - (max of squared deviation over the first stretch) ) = 1.0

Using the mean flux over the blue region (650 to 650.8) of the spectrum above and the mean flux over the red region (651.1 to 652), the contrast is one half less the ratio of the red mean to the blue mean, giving -0.45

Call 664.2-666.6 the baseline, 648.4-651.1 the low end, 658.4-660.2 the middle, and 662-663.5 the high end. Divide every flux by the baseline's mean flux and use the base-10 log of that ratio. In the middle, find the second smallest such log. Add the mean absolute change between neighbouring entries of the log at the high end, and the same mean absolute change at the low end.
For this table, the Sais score 0.06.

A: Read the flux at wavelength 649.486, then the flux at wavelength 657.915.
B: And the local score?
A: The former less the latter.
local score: -2.3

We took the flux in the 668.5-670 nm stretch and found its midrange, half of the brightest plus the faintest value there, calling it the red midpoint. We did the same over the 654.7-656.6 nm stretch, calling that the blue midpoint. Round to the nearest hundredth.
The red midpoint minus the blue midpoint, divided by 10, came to -0.10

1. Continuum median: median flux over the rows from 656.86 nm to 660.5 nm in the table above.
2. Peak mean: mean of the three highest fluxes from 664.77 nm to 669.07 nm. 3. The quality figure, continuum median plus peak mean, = 29.35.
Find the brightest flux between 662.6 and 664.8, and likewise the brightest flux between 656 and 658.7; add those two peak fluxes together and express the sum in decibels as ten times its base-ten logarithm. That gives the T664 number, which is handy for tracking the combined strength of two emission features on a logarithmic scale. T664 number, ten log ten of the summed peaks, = 14.8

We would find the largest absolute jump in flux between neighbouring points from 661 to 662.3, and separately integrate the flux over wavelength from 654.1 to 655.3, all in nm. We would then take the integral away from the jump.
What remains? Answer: -14.0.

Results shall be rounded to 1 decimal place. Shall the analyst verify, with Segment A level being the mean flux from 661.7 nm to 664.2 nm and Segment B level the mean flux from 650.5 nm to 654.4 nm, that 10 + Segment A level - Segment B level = 9.9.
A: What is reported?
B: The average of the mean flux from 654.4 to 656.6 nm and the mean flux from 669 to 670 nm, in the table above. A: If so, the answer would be 13.7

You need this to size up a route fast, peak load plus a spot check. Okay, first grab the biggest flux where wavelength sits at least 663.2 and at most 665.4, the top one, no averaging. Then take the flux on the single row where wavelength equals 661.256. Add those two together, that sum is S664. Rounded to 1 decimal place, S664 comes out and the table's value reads 29.2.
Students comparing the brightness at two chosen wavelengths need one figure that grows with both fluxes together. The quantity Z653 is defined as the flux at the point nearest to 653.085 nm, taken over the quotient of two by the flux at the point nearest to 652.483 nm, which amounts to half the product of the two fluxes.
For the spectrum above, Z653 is 102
